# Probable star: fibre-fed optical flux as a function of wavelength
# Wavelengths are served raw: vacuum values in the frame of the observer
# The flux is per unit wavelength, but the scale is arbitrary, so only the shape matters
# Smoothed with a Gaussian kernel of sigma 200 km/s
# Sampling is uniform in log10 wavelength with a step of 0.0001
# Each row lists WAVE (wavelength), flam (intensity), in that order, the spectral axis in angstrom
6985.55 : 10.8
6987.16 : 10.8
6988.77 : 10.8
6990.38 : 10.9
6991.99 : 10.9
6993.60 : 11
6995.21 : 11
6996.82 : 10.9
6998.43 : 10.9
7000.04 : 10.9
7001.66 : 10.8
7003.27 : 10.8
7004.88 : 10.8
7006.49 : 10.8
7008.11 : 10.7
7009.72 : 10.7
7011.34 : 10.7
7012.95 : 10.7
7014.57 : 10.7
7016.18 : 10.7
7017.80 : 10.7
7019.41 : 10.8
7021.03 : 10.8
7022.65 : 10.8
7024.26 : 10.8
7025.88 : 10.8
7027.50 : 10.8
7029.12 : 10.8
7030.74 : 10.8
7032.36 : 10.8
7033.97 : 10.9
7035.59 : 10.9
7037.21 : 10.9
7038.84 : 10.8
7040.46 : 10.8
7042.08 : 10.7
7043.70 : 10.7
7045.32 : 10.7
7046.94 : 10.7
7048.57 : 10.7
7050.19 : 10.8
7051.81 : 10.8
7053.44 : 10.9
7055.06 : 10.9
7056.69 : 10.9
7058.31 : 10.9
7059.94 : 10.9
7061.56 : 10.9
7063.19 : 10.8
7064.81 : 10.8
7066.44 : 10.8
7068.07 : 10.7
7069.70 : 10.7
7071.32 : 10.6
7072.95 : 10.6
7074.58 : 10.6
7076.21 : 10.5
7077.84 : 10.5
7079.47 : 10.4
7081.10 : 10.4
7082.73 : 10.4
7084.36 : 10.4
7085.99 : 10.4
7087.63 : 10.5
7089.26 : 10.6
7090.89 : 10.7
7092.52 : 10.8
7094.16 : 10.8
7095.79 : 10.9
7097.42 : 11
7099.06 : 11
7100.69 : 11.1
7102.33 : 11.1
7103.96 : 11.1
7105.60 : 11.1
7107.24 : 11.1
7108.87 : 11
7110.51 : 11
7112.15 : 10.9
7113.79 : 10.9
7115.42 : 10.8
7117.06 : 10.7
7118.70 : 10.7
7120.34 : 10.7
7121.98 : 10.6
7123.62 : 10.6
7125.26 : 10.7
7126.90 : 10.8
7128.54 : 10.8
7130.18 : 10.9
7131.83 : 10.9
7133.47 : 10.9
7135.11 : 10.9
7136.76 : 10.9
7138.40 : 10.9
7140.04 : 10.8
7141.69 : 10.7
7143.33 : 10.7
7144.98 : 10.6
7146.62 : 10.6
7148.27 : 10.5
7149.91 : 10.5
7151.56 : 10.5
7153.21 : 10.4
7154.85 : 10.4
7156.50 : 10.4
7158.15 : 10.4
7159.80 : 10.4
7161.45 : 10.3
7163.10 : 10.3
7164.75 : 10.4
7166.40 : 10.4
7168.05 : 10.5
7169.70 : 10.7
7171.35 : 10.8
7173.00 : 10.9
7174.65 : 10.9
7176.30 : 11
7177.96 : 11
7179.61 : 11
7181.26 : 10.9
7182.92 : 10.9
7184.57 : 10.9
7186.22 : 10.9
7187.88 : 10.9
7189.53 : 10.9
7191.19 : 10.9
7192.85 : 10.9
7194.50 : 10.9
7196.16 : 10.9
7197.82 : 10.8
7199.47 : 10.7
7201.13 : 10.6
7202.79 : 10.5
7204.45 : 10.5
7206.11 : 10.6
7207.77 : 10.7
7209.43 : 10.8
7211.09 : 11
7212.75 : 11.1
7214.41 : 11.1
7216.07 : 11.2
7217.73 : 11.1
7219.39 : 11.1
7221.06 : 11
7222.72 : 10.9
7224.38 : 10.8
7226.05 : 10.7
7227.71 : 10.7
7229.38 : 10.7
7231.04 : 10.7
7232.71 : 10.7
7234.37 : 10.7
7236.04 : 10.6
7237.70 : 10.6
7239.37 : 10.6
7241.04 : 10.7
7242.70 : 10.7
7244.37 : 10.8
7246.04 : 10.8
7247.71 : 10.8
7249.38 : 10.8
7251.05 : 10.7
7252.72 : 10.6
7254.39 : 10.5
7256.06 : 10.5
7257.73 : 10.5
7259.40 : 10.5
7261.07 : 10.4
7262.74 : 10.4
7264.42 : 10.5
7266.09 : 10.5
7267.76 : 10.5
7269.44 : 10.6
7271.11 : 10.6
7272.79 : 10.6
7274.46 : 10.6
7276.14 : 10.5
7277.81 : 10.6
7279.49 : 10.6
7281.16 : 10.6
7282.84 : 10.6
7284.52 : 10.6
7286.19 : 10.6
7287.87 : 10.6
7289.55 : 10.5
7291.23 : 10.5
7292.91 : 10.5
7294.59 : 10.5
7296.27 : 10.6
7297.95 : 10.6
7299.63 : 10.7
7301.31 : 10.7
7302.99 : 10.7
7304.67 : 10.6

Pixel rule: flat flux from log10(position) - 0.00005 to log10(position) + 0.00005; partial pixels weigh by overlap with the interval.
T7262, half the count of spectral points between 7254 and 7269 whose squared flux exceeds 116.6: 0.0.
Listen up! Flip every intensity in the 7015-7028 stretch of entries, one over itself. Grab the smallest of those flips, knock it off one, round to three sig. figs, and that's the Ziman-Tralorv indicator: 0.907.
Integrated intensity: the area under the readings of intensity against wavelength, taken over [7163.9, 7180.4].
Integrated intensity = 178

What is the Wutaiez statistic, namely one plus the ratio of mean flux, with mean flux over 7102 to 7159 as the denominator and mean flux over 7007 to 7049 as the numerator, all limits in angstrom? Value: 2.001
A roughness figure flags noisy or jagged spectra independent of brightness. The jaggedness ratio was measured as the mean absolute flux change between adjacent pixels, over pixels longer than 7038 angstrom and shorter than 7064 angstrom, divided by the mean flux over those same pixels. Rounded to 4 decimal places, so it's 0.0025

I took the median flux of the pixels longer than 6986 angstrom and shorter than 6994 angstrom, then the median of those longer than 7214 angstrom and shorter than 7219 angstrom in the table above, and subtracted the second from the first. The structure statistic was -0.2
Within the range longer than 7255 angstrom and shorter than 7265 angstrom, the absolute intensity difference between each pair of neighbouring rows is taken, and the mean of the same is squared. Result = 0.0016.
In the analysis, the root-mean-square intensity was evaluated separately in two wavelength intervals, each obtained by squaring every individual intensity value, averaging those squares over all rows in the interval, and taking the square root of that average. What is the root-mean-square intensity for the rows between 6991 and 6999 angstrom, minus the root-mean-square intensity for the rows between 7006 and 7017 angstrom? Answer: 0.23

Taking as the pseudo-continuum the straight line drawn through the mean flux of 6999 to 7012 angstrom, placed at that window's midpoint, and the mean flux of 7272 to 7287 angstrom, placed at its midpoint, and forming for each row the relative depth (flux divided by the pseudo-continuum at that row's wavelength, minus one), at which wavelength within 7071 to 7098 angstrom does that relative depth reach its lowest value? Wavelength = 7079.47 angstrom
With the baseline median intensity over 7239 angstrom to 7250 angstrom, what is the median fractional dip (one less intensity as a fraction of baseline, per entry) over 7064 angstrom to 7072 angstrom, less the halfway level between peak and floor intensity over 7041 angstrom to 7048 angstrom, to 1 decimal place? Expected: -10.7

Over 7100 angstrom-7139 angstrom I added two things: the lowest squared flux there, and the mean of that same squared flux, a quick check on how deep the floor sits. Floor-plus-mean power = 230.7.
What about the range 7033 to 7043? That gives 231.9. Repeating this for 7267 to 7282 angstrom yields 222.1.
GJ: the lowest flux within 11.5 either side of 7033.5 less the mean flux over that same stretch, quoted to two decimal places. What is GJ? -0.11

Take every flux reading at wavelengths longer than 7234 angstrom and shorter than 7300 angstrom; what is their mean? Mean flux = 10.6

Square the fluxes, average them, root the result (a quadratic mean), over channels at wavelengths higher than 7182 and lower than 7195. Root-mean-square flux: 10.9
